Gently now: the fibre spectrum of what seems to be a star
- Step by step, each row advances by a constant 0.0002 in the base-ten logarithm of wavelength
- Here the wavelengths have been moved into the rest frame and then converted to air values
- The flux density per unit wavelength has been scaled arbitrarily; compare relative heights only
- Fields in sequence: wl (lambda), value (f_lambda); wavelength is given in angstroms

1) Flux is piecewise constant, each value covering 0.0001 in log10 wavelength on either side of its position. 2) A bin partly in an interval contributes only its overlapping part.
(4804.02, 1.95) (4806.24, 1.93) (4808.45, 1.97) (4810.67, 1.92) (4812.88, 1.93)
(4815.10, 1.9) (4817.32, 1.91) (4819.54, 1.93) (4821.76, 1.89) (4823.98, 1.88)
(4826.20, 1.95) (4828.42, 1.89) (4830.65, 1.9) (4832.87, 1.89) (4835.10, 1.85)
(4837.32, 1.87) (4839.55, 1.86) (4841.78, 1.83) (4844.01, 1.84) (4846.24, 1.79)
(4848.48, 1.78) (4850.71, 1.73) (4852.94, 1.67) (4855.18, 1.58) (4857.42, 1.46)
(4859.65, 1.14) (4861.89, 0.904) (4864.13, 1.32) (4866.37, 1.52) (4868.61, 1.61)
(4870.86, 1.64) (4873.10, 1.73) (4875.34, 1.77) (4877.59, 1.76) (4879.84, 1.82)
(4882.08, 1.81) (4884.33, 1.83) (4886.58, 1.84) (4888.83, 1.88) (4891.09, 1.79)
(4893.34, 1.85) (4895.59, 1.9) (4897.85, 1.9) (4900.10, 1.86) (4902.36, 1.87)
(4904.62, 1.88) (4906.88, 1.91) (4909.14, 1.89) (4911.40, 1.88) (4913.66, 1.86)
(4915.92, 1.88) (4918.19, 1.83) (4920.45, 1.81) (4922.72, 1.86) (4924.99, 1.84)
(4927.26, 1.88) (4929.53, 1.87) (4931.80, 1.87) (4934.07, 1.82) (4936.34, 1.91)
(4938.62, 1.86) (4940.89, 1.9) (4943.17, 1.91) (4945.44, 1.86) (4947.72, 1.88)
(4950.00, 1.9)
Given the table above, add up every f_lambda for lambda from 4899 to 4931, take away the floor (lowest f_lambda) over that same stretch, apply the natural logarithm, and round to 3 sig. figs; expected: 3.19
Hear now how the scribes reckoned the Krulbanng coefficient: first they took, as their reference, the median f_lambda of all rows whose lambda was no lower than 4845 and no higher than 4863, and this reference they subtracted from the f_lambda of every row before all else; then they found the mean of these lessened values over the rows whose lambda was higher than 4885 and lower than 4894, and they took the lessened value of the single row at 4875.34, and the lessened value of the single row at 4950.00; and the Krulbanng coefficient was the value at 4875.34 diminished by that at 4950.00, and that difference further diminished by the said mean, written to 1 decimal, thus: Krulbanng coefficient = -0.3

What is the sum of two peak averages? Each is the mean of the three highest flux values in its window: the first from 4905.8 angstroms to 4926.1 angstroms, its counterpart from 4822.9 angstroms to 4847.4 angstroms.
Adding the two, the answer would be 3.81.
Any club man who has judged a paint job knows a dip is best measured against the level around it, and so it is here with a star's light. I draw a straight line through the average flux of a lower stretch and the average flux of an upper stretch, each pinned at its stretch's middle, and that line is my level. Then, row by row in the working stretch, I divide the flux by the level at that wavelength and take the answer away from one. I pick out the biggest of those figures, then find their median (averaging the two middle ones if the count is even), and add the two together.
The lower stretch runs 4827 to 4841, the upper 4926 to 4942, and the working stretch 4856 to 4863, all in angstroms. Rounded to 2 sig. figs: 0.91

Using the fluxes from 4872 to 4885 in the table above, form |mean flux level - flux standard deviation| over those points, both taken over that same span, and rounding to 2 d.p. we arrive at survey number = 1.75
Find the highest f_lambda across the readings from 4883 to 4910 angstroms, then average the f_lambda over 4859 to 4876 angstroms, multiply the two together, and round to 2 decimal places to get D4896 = 2.78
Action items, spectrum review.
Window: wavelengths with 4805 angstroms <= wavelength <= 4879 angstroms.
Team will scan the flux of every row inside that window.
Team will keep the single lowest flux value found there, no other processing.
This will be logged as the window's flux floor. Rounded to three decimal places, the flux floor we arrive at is 0.904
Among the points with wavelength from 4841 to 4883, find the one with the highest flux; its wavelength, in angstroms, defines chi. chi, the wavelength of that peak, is 4844.01 angstroms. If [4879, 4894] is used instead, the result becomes 4888.83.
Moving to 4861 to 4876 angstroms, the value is 4875.34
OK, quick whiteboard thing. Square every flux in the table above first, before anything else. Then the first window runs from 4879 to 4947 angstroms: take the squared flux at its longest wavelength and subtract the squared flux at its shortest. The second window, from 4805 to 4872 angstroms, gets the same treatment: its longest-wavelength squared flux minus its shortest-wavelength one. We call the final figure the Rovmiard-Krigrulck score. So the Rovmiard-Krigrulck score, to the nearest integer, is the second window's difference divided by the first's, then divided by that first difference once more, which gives -48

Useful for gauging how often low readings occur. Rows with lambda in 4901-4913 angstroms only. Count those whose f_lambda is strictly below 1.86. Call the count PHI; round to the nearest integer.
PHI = 0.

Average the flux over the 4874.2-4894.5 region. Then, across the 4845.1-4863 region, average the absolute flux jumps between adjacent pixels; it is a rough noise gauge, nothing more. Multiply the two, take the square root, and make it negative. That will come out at -0.48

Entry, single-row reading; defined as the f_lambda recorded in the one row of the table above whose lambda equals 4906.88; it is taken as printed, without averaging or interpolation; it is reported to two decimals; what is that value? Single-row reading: 1.91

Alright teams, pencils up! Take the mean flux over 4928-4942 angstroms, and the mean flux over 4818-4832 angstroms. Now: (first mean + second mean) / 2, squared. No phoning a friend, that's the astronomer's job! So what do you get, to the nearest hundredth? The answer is 3.57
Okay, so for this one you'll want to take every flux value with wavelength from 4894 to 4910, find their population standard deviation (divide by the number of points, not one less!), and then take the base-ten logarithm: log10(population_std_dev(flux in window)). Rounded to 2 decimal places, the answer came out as -1.78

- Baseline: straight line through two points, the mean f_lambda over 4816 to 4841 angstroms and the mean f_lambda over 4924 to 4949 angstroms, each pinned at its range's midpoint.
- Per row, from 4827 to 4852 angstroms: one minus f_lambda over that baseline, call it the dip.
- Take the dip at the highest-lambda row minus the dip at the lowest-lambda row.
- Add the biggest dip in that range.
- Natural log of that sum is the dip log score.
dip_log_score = -1.8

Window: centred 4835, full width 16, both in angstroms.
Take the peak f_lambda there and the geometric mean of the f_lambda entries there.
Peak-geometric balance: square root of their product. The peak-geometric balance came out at 1.88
